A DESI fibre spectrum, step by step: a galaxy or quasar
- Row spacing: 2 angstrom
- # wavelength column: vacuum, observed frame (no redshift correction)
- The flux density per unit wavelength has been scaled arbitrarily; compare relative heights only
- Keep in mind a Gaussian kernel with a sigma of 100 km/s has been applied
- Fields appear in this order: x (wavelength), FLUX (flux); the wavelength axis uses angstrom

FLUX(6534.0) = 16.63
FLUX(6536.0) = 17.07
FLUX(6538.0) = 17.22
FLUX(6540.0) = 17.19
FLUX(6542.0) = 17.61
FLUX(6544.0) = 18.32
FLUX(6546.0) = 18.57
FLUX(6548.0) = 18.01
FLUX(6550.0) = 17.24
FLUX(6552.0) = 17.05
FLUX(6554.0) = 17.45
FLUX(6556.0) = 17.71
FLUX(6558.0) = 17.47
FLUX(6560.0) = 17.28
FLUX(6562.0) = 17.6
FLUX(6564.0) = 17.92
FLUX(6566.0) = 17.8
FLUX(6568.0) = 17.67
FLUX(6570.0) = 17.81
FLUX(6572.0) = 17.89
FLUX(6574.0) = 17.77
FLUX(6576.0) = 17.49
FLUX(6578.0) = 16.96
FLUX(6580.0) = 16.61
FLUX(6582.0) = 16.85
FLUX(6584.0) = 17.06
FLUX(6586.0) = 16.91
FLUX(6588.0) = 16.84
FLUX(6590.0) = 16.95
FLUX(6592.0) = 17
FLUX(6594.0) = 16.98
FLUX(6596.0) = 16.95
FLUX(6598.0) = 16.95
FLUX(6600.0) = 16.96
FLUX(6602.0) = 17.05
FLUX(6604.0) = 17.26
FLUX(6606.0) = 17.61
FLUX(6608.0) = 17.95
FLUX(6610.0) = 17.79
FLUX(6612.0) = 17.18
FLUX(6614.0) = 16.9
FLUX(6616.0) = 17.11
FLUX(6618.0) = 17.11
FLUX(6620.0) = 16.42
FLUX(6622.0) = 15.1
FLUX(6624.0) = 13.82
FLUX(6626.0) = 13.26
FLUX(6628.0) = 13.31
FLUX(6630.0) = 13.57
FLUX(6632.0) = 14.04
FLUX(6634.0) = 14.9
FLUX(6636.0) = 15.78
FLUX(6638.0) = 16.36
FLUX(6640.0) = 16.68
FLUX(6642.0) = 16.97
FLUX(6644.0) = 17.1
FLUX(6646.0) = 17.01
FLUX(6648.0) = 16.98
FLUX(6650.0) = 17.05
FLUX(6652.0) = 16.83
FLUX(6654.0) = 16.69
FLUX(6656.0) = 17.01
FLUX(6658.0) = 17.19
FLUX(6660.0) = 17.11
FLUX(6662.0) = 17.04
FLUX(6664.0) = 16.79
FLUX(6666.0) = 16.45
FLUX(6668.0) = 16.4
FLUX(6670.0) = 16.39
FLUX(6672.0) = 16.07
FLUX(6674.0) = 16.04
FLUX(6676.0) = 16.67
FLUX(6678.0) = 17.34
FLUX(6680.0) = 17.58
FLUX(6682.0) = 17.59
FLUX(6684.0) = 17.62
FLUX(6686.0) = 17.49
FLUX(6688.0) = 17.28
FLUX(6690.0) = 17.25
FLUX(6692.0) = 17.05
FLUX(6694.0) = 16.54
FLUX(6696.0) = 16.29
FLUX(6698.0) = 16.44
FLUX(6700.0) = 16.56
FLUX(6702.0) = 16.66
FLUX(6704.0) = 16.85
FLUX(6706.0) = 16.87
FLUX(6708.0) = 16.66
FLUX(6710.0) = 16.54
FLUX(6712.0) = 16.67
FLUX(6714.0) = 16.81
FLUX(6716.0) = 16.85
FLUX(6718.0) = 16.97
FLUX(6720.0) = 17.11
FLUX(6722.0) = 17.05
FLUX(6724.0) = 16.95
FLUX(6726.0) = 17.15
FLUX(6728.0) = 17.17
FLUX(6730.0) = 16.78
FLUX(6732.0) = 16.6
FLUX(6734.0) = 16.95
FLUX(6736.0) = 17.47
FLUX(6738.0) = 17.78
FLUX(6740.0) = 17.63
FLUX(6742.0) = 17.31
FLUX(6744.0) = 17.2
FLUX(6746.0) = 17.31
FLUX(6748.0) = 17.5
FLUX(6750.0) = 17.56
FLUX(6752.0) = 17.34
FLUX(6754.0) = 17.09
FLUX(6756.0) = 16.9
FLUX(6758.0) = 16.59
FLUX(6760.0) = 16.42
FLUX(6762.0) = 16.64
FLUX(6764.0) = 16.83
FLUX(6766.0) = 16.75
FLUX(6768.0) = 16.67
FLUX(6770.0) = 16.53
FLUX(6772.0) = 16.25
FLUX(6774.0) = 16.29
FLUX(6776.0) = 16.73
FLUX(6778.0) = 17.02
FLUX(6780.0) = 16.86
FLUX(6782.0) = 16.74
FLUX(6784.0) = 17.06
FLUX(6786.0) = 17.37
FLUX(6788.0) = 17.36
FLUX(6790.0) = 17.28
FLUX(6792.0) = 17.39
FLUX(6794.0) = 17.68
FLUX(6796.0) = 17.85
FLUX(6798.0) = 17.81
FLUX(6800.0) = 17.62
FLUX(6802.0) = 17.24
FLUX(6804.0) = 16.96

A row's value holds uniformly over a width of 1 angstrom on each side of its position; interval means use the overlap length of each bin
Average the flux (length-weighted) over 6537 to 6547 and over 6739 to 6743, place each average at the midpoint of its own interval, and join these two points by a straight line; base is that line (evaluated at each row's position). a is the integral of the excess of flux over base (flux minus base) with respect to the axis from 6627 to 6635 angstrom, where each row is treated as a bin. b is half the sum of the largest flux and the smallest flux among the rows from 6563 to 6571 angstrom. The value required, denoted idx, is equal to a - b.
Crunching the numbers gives -47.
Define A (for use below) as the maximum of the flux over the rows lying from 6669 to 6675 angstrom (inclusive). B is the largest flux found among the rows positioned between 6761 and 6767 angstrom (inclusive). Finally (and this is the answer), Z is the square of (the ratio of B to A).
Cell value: 1.05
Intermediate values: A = 16.39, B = 16.83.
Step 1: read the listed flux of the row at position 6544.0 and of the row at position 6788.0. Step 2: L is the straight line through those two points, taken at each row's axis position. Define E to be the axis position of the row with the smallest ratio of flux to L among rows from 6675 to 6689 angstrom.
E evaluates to 6676.0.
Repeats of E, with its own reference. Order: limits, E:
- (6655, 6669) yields 6668.0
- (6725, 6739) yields 6732.0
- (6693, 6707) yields 6696.0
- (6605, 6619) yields 6614.0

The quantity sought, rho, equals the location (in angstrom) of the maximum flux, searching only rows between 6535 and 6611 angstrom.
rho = 6546.0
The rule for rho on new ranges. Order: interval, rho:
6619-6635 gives 6620.0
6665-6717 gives 6684.0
